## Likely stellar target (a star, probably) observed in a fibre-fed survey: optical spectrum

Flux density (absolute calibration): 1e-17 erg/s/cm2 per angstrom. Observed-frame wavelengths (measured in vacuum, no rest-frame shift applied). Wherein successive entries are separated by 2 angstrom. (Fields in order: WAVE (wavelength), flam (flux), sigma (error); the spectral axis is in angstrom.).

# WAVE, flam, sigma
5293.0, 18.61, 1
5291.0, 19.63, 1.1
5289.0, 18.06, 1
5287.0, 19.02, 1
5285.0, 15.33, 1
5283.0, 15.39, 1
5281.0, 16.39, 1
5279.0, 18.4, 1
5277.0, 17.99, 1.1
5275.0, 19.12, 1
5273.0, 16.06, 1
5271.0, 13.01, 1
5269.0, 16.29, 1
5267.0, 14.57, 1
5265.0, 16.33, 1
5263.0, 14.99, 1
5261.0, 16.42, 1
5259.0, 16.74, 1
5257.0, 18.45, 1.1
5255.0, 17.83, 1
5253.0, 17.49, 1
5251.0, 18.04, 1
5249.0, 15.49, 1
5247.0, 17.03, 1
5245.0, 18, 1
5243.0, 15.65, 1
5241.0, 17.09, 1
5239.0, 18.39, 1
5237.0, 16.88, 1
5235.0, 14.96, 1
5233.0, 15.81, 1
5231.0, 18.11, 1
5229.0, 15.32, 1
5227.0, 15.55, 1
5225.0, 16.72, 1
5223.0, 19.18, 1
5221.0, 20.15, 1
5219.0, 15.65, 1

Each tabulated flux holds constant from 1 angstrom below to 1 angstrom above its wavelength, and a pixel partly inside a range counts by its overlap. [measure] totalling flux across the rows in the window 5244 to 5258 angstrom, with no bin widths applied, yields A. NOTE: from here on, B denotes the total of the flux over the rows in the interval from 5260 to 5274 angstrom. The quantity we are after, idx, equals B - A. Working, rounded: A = 122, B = 108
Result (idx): -15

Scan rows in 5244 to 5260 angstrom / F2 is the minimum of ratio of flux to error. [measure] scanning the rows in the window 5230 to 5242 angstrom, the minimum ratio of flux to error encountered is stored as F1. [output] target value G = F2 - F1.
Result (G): 0.5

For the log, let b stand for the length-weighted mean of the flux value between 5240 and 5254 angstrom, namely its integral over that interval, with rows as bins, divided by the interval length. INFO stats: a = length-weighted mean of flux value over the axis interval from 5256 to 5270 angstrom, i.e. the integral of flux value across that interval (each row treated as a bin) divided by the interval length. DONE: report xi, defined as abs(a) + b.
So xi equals 33.2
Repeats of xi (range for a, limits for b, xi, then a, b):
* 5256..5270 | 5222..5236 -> 32.8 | 16.3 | 16.5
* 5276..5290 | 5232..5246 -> 33.9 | 17.2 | 16.7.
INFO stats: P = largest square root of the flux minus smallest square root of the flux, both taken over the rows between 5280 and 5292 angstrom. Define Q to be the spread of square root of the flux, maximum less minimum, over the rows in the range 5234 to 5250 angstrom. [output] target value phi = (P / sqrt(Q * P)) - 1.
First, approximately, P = 0.52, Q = 0.42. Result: 0.11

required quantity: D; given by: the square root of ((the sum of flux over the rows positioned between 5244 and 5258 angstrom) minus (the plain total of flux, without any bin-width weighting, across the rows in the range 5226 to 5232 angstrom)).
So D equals 8.6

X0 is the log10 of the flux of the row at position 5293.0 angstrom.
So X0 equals 1.27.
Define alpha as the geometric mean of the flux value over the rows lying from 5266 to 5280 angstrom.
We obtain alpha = 16.4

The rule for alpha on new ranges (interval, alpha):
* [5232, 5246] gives 16.6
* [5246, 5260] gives 17.3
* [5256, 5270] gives 16.2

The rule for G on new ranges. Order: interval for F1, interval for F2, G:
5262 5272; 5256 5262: 3.4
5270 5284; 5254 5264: 2.0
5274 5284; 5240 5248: 0.3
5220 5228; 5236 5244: 0.1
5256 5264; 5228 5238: 0.0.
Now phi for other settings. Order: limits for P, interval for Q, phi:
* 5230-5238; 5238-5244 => 0.08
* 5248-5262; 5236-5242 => 0.41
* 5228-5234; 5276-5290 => -0.12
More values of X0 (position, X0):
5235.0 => 1.17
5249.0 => 1.19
